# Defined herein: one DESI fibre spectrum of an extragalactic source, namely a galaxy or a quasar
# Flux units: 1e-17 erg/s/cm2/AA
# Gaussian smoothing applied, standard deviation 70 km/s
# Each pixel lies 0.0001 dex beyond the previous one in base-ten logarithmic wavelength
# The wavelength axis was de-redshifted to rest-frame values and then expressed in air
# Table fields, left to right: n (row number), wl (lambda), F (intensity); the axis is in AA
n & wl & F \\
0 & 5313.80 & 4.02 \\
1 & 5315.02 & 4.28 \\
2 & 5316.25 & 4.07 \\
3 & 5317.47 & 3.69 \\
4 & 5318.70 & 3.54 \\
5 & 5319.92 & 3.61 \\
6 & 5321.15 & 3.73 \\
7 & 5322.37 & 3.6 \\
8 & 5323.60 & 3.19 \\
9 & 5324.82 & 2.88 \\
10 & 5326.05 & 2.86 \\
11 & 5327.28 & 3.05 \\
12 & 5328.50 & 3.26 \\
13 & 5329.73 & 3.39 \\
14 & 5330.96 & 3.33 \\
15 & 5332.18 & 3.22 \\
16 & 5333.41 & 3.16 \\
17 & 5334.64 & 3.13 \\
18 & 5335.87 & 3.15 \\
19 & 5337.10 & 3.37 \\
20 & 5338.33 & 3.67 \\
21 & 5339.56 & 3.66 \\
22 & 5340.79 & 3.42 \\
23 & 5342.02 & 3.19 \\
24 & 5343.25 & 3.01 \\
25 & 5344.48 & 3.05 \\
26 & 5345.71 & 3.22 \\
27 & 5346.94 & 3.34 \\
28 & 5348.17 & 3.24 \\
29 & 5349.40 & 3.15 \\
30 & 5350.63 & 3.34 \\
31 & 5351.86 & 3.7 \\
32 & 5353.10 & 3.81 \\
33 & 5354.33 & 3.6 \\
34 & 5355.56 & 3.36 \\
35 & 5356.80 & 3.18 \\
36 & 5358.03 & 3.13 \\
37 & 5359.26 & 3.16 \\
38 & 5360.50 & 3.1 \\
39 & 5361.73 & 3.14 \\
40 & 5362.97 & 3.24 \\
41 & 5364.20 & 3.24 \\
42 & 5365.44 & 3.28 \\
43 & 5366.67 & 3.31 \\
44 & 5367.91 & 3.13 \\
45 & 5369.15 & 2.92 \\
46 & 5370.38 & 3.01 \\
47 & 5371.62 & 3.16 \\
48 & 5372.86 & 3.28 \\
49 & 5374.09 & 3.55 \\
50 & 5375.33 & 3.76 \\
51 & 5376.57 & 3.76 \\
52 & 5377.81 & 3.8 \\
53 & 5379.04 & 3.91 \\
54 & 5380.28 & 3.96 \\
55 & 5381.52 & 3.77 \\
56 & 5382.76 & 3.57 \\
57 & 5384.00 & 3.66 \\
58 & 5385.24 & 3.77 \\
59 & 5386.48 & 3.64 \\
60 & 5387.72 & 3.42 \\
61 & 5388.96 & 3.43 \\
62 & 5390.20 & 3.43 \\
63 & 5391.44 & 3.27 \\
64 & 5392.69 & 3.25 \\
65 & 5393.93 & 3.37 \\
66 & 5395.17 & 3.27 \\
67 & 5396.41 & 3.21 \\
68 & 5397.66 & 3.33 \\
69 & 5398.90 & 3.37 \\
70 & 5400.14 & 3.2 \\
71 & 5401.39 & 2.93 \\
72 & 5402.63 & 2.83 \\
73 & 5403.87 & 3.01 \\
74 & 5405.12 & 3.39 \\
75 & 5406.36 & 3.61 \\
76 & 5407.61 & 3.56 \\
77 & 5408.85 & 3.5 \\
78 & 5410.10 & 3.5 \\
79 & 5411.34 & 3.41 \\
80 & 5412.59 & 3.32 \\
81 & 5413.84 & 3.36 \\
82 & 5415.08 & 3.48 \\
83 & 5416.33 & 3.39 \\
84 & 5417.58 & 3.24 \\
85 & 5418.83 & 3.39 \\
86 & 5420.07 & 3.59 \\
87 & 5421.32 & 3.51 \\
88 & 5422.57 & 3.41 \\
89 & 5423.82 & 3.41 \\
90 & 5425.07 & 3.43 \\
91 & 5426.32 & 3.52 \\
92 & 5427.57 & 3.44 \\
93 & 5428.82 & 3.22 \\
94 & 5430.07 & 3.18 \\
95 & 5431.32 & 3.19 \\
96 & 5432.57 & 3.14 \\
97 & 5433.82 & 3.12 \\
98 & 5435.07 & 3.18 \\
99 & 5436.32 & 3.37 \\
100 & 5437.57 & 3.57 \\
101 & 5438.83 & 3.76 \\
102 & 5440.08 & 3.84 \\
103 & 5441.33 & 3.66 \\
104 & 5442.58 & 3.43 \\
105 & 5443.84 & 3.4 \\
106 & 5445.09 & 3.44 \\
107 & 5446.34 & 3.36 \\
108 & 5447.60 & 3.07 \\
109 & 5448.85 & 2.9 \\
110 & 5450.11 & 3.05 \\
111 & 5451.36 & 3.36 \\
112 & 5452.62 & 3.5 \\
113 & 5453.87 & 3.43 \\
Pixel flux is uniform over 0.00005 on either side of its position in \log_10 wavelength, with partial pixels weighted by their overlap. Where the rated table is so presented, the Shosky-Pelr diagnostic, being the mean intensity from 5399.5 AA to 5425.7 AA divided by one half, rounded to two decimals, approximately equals 6.71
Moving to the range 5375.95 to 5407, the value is 6.89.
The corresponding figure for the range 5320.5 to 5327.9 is 6.44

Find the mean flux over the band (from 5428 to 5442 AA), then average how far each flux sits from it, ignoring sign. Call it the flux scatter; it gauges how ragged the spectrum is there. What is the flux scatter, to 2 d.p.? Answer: 0.23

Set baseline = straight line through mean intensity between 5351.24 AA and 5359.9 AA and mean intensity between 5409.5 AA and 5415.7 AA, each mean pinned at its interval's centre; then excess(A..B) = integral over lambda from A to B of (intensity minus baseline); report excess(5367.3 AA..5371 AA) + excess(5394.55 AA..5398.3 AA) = -2.0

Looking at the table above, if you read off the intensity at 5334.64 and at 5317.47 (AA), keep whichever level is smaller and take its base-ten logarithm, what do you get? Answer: 0.496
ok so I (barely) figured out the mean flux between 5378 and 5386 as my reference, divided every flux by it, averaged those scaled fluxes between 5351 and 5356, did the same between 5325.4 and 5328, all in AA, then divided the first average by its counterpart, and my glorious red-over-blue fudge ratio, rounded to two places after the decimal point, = 1.22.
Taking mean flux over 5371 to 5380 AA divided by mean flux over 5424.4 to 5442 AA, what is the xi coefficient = 1.06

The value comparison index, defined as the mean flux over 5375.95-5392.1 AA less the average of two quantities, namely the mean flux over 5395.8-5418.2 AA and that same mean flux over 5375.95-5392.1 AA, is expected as 0.17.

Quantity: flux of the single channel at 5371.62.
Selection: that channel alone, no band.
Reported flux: 3.16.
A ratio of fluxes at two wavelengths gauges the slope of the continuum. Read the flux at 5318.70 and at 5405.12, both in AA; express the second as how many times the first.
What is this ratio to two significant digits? 0.96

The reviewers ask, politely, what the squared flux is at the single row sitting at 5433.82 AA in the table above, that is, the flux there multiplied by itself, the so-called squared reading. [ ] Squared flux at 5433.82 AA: 9.7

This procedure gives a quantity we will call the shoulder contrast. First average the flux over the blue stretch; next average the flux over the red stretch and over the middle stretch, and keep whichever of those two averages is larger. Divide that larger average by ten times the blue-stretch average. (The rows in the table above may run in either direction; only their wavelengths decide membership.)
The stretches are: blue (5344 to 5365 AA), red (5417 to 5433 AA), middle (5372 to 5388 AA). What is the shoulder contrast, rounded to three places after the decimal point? 0.112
